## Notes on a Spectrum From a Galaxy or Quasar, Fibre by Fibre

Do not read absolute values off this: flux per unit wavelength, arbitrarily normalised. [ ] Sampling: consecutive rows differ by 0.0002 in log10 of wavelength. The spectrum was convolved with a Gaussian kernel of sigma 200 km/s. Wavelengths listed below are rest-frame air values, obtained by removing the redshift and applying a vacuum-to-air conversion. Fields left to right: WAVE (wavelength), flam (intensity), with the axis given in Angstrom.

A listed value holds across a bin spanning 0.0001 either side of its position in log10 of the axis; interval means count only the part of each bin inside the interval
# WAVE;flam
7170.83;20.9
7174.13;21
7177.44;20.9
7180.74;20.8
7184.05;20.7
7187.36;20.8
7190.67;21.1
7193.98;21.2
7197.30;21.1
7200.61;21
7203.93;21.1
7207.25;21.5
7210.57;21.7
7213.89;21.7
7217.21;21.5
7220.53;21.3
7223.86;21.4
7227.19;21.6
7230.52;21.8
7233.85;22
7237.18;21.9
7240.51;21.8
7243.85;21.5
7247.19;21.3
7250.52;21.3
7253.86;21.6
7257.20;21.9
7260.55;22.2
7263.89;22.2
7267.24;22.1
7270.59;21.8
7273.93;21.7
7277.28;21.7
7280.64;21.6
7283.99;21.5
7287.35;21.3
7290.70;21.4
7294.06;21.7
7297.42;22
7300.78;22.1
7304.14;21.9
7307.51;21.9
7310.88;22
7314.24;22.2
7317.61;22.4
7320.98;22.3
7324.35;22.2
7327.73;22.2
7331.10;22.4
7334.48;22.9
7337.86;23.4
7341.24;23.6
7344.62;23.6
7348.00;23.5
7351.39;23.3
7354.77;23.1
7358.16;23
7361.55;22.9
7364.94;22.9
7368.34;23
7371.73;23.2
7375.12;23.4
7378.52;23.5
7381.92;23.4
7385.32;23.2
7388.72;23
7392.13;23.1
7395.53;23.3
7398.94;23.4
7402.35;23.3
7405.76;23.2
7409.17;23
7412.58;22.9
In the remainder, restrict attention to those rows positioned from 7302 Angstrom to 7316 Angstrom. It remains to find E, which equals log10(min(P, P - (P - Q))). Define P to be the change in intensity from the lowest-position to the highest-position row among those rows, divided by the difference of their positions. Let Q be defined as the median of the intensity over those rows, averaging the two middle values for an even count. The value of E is -1.5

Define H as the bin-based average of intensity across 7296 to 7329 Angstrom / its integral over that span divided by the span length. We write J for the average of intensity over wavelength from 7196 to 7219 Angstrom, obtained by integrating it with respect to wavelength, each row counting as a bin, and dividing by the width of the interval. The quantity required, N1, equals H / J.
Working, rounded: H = 22.1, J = 21.4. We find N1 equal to 1.03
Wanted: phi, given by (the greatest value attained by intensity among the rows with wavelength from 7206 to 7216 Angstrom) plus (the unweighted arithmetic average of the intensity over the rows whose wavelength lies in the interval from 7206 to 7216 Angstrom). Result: 43.3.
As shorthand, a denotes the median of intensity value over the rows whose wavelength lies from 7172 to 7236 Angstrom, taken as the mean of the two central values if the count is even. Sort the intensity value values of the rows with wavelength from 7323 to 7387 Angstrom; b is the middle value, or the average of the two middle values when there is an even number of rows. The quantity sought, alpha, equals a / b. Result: 0.91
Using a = 21.2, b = 23.2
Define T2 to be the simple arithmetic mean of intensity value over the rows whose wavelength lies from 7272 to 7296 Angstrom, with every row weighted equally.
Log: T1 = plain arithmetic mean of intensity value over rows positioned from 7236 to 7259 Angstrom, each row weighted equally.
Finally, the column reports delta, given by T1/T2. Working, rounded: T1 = 21.6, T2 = 21.6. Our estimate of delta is 1.003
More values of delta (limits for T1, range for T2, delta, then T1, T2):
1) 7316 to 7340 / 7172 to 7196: 1.077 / 22.5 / 20.9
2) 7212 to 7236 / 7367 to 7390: 0.930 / 21.6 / 23.2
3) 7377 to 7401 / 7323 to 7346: 1.016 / 23.3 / 22.9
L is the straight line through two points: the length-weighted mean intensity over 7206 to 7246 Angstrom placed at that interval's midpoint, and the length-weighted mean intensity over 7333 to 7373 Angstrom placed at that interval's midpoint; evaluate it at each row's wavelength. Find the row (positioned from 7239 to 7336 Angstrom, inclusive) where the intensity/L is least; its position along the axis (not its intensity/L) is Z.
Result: 7287.35 Angstrom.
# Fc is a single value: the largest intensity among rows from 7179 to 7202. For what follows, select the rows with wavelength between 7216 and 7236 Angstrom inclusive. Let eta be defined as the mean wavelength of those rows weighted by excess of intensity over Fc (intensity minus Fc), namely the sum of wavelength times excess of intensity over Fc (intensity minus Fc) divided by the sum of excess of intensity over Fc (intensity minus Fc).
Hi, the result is 7228.4 Angstrom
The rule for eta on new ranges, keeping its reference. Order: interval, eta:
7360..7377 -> 7368.8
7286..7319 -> 7306.5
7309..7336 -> 7323.9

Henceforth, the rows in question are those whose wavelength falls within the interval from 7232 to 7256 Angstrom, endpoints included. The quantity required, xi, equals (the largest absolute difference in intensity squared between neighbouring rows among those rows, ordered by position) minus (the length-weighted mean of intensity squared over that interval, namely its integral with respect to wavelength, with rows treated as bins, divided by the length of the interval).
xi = -455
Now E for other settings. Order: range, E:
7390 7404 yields -1.7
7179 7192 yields -1.5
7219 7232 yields -1.3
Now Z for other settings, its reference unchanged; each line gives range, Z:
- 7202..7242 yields 7220.53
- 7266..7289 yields 7287.35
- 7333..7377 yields 7364.94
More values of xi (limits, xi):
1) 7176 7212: -427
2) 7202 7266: -452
